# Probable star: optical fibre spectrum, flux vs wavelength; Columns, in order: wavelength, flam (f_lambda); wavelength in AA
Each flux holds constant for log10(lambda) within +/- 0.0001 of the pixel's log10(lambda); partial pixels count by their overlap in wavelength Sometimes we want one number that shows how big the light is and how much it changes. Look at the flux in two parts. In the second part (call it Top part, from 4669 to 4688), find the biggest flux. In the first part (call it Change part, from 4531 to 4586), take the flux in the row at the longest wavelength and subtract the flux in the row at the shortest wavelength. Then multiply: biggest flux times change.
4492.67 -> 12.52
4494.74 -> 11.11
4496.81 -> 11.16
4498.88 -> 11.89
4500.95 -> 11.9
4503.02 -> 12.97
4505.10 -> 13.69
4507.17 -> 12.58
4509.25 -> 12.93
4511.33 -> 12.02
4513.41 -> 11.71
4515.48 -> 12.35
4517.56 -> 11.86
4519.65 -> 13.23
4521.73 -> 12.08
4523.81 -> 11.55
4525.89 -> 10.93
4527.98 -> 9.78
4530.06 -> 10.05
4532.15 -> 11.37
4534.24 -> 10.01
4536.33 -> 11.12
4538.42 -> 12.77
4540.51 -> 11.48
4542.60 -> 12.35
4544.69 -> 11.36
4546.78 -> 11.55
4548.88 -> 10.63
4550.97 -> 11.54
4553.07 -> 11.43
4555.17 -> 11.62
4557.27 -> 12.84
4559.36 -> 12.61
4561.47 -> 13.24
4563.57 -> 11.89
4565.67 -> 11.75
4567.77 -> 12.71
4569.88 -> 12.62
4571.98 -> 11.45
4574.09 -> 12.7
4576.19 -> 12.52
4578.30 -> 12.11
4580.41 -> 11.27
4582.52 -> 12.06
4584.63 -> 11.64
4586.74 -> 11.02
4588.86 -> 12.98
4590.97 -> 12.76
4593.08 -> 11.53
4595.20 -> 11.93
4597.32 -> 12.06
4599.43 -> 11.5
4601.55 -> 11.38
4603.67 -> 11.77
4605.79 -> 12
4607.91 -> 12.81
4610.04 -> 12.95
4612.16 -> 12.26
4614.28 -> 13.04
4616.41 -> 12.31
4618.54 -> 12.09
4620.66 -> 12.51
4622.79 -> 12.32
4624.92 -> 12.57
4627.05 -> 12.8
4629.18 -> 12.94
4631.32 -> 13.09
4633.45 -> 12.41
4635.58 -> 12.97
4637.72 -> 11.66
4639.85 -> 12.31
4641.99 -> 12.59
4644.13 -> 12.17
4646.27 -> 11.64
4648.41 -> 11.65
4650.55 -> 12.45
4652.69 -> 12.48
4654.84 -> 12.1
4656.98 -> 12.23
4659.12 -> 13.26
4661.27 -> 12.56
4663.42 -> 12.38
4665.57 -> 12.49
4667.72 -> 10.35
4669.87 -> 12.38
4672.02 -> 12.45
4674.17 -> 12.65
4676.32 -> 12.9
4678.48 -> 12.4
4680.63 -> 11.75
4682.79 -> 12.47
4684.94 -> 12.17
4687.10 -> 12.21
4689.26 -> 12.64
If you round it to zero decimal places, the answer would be 3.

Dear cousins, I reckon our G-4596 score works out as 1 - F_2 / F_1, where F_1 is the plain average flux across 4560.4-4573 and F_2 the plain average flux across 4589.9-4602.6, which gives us 0.03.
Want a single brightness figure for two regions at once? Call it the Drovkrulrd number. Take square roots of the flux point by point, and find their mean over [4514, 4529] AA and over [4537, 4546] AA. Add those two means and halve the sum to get 3.44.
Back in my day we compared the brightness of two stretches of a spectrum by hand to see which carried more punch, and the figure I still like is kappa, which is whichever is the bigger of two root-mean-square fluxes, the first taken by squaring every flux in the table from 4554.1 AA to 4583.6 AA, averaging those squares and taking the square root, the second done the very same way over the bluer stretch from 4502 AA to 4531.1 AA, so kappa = 12.3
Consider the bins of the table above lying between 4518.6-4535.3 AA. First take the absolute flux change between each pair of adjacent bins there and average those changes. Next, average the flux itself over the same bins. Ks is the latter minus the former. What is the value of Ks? 10.2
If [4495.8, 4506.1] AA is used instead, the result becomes 11.7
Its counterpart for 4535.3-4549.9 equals 10.6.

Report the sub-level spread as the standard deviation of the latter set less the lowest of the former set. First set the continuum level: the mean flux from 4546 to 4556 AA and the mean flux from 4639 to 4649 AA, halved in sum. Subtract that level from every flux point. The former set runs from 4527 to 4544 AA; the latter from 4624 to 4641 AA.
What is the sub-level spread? 2.4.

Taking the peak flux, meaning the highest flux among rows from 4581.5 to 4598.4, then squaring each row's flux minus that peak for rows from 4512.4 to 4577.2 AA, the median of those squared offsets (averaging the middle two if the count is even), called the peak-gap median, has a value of 1.6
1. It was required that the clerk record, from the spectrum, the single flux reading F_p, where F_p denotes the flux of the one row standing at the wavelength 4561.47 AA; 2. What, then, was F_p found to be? 13.24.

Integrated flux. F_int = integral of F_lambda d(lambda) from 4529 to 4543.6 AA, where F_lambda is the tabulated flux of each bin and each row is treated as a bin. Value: 165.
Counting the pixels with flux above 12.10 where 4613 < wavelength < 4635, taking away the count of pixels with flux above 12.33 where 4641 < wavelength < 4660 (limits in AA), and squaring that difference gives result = 25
